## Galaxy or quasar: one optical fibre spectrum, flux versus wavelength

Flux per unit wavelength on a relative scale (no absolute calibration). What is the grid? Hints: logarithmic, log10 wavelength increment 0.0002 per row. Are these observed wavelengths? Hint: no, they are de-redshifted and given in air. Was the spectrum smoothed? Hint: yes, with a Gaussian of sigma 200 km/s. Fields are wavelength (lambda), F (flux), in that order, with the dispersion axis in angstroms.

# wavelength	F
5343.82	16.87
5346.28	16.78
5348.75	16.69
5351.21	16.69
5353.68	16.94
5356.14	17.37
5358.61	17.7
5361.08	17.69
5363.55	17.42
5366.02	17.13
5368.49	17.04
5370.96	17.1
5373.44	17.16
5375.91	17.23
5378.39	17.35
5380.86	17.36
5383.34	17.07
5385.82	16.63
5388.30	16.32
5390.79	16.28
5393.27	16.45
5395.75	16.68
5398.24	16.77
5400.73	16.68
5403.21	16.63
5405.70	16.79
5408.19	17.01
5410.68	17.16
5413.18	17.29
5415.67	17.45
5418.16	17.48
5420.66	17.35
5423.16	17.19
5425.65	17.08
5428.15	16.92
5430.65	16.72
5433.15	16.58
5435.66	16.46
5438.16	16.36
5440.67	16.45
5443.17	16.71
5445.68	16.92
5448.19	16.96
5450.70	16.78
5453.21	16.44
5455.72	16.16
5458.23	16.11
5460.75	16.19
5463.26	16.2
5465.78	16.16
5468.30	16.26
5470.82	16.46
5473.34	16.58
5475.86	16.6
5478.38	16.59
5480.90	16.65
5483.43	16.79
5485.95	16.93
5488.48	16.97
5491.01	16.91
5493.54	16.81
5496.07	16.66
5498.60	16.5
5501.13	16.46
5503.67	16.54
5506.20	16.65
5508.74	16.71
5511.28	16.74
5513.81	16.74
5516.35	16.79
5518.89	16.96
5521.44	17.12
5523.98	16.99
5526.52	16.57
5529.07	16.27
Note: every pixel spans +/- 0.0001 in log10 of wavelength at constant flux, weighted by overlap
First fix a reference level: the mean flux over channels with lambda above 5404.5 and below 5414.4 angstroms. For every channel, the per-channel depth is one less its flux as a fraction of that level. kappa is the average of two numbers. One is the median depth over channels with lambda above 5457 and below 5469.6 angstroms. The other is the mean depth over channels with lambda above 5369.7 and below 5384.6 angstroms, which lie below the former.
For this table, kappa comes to 0.021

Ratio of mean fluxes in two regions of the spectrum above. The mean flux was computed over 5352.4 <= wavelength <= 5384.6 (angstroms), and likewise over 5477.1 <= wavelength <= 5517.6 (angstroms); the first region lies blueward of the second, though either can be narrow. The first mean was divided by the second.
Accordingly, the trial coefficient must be 1.03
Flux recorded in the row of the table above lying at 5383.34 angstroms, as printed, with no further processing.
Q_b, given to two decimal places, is 17.07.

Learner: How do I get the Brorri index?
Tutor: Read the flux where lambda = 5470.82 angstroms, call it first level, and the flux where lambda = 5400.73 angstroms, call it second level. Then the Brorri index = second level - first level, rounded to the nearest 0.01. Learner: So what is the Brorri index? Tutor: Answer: 0.22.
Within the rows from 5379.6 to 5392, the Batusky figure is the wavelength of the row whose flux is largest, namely 5380.86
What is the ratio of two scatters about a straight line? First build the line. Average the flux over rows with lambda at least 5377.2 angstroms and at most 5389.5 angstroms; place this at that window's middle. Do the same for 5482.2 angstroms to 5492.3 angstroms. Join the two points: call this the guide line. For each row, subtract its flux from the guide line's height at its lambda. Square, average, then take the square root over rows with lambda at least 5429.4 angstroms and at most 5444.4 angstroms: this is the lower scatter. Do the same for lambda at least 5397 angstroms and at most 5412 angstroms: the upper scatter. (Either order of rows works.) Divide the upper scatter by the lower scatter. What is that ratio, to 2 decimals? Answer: 0.53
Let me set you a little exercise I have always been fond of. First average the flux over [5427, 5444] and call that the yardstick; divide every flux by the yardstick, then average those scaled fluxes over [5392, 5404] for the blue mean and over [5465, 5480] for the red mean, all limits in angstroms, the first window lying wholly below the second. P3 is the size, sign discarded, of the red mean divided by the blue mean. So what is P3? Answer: 0.99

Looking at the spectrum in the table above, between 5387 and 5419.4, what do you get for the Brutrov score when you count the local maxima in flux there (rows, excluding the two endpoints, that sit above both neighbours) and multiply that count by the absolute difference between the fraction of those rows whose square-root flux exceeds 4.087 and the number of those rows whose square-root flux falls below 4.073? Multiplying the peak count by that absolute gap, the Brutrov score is 2.5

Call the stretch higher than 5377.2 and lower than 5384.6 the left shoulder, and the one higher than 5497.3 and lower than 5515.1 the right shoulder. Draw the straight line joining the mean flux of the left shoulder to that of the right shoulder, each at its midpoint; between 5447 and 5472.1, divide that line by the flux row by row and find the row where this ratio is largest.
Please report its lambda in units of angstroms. 5458.23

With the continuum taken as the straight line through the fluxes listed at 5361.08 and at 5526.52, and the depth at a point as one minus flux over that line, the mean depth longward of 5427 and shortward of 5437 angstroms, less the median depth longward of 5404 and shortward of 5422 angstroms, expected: 0.03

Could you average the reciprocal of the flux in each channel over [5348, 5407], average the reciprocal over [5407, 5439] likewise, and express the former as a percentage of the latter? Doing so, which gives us 100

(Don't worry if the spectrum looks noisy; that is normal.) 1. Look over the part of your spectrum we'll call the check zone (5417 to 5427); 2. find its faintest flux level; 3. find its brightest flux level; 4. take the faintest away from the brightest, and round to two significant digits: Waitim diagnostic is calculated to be 0.40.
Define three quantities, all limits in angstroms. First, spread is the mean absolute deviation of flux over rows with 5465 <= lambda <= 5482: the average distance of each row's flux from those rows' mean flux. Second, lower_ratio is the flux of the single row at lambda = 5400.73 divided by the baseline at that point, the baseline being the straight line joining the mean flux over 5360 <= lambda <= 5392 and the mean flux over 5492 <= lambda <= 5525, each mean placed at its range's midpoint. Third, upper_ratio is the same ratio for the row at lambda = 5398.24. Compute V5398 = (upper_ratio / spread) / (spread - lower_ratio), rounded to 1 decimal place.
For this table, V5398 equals -7.8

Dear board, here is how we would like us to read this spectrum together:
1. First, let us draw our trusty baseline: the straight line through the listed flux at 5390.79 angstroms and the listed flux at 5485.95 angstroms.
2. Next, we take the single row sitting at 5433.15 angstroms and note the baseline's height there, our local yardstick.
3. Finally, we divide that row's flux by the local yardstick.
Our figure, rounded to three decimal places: 1.001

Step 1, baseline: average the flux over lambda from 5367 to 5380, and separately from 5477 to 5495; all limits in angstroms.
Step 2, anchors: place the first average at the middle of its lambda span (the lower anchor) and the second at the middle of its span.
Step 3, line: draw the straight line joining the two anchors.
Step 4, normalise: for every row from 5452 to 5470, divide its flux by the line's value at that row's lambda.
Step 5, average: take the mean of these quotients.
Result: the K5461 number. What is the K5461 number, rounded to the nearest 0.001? 0.960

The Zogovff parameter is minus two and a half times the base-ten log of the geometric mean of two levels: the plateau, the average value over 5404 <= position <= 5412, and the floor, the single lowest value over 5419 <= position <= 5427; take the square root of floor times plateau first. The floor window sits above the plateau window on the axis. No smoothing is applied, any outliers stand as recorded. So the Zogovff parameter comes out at -3.08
